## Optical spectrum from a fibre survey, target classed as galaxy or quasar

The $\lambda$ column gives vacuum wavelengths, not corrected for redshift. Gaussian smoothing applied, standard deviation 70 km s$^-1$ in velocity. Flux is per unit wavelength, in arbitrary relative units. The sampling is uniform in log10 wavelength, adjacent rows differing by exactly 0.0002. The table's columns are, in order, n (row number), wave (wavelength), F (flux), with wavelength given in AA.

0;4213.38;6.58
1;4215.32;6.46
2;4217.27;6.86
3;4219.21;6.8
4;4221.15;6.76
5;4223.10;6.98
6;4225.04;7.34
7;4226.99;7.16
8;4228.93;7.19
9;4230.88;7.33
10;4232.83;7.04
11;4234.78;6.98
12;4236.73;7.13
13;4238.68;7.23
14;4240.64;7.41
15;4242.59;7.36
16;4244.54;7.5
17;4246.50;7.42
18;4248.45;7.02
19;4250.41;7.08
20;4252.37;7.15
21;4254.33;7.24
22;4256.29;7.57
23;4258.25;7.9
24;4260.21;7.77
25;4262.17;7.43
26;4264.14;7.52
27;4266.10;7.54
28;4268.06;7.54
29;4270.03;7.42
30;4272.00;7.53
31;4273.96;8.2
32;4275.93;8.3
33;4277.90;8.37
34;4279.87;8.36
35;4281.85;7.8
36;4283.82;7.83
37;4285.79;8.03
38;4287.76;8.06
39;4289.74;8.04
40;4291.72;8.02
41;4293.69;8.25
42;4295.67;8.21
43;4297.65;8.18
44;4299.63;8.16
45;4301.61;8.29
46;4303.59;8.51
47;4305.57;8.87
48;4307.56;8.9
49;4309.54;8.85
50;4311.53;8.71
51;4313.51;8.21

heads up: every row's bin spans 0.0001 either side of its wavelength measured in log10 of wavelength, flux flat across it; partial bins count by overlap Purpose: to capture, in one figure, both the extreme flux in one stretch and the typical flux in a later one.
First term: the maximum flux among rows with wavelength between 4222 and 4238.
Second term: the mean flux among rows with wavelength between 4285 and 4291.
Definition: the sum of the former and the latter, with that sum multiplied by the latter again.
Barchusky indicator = 124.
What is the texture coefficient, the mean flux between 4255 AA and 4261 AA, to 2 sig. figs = 7.7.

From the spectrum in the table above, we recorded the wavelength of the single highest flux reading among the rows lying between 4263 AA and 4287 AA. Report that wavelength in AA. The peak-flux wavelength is 4277.90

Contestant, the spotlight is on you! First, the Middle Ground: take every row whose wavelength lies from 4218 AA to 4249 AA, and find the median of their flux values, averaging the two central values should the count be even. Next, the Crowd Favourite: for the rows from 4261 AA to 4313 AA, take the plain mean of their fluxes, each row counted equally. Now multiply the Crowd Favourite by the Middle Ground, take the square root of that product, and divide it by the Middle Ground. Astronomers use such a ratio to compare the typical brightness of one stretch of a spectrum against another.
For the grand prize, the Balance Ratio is 1.06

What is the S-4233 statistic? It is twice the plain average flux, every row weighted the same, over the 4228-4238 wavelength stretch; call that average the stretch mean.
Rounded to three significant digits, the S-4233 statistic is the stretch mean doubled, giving 14.3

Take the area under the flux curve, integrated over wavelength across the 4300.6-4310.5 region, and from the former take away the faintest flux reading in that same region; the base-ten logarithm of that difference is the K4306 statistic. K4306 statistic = 1.89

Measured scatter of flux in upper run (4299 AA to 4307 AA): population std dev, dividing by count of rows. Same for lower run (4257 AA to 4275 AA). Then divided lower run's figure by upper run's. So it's 0.91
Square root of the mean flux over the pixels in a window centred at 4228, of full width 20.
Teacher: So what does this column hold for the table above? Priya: 2.66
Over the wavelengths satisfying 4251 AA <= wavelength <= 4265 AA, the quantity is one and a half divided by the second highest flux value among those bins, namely 0.193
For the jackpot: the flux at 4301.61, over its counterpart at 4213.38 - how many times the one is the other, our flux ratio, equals 1.26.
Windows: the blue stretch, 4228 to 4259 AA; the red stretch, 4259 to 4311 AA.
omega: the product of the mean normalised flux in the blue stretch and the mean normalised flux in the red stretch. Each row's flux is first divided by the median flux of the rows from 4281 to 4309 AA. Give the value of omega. 0.881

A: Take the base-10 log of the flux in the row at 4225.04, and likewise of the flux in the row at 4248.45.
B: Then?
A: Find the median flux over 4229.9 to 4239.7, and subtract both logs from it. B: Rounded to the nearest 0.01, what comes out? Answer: 5.42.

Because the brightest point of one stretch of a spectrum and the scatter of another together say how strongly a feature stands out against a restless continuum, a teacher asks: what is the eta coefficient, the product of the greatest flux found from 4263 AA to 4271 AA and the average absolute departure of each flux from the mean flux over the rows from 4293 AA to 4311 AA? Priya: 2.1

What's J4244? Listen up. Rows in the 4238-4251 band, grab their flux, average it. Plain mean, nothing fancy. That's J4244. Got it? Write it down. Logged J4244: 7.3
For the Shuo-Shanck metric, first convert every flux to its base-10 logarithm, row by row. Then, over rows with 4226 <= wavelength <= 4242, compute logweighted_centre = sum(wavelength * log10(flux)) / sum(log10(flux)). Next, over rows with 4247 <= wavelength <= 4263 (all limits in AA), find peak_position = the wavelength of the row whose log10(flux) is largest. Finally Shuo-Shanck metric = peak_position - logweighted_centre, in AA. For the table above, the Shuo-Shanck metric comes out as 24.4 AA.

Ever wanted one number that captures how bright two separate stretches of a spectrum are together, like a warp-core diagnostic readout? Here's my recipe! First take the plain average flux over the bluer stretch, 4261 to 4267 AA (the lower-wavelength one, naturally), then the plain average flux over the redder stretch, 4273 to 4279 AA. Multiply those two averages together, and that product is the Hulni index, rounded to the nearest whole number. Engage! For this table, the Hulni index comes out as 62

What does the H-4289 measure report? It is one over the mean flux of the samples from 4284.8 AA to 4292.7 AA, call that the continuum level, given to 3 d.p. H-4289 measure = 0.124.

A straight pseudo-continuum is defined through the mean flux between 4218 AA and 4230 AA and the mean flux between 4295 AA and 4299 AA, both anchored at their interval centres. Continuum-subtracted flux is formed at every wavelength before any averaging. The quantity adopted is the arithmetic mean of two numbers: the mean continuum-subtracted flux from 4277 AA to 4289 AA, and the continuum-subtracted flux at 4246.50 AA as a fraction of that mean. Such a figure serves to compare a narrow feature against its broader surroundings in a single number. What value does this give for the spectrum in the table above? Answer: 0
